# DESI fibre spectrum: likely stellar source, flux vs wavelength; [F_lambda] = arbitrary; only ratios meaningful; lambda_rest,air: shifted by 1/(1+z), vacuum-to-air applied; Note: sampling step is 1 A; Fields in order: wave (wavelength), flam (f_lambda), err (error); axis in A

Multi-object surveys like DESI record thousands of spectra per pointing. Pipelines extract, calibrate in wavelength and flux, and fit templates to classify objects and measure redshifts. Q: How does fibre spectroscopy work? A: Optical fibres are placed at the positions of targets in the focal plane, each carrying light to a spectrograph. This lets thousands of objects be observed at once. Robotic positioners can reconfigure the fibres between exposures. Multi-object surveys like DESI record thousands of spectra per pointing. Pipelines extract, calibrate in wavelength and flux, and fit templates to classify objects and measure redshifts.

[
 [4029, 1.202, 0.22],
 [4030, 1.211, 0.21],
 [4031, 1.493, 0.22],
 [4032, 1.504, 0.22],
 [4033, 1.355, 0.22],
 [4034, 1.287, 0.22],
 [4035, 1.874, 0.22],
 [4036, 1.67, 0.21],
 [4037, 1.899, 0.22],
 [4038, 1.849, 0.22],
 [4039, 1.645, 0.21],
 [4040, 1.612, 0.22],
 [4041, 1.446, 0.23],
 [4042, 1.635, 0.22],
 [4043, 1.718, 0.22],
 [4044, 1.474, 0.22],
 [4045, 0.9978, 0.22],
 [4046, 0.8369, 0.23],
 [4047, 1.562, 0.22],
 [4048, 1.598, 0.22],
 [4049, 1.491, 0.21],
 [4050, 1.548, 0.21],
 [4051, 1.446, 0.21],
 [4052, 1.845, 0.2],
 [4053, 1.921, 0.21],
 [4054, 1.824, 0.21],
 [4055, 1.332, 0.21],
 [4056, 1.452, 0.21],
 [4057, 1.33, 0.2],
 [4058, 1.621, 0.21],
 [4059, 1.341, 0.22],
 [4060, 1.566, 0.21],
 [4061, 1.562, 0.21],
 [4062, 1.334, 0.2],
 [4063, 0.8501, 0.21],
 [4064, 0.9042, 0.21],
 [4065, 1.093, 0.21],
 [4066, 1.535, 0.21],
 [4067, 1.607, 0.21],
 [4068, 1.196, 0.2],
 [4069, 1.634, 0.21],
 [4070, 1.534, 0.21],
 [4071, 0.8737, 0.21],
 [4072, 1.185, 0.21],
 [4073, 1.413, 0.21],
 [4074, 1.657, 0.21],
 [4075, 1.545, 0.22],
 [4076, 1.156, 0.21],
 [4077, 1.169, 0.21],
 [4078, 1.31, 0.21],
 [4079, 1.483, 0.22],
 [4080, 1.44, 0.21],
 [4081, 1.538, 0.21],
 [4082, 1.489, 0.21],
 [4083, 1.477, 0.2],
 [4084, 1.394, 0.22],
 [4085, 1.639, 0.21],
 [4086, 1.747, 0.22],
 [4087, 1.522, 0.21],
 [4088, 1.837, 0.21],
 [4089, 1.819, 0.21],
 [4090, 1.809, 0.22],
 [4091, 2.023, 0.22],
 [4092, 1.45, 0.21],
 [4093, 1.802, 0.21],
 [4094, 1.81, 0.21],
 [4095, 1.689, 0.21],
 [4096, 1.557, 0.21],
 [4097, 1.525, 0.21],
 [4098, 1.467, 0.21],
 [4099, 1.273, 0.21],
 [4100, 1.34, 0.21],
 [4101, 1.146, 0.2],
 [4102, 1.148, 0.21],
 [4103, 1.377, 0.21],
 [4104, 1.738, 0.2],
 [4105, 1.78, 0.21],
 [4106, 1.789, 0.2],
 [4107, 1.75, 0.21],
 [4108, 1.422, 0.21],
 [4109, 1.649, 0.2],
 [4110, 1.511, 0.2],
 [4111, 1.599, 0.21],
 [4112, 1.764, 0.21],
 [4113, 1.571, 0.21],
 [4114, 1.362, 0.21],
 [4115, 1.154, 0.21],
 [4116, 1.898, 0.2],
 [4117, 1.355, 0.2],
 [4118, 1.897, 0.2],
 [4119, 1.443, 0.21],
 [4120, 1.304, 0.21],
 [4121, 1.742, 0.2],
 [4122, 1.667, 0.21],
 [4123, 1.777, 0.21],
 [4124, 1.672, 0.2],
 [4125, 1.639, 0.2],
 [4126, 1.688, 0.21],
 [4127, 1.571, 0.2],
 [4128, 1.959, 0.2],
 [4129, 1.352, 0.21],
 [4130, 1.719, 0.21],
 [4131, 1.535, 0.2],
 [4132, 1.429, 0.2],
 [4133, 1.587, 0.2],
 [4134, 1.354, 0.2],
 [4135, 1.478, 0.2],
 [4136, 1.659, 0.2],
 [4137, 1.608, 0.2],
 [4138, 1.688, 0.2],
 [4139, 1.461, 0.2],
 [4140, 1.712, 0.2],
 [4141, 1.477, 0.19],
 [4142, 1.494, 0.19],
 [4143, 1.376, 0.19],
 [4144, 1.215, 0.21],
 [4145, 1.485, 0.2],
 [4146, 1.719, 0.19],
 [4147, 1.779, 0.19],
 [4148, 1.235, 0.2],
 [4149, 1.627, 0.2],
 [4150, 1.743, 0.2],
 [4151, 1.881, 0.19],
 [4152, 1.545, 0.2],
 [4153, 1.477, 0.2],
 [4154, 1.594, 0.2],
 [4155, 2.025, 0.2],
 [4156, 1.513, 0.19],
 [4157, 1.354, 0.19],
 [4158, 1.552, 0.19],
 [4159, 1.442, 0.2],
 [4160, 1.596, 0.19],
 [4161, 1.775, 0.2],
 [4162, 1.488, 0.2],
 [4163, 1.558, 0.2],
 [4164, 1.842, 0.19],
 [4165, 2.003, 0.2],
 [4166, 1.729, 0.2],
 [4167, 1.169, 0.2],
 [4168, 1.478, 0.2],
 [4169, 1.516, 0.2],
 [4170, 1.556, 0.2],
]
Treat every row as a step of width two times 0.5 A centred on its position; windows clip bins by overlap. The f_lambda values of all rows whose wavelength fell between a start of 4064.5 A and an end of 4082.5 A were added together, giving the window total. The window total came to 24.9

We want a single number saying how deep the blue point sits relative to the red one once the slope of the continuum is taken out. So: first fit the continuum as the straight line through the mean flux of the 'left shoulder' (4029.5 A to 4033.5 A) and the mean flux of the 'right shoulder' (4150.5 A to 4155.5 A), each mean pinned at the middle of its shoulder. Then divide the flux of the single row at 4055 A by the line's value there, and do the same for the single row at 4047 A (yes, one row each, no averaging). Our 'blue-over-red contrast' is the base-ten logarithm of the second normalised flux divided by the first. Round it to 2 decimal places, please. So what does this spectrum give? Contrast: 0.08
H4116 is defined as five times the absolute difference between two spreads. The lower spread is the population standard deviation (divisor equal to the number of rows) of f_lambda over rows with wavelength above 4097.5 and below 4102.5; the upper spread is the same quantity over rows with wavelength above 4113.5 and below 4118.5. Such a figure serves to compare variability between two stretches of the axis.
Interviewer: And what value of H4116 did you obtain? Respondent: 0.9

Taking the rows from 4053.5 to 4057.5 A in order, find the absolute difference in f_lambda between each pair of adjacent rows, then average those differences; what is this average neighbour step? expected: 0.24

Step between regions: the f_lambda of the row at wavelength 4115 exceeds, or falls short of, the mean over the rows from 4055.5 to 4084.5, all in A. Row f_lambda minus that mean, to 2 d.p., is -0.21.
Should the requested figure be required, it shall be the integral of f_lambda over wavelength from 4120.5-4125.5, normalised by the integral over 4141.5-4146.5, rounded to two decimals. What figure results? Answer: 1.17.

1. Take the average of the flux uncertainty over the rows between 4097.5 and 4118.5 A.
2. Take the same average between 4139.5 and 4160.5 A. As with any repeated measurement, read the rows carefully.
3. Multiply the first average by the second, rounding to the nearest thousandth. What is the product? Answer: 0.040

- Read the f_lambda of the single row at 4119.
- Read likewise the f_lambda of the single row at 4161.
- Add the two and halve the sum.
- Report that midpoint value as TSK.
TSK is 1.61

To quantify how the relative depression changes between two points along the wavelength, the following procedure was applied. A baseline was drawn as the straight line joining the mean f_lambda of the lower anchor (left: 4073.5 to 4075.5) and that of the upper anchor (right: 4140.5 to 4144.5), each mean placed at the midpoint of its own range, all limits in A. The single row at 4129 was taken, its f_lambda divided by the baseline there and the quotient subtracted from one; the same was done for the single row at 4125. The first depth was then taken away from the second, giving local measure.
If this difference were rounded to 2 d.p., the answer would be -0.19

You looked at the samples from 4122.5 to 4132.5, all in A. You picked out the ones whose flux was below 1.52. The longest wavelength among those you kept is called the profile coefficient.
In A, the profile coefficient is 4132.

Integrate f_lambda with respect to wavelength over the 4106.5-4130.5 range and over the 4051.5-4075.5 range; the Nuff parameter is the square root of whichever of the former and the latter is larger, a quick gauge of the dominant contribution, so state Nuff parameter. 6.202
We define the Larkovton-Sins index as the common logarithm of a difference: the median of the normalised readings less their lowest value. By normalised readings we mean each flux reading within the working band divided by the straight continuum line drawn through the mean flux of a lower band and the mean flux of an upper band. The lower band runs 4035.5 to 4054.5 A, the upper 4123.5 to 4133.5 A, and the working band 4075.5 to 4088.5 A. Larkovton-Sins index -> -0.69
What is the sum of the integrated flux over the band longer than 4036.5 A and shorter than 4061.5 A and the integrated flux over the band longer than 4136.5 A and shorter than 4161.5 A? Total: 77.9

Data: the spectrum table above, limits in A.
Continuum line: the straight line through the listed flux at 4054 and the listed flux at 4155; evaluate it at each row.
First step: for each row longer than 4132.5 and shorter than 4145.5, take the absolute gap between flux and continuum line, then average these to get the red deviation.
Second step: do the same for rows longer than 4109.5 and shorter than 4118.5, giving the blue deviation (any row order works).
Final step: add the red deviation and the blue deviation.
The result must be 0.86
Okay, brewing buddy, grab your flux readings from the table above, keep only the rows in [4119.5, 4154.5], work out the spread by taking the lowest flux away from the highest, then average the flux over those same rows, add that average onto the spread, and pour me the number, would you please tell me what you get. 2.32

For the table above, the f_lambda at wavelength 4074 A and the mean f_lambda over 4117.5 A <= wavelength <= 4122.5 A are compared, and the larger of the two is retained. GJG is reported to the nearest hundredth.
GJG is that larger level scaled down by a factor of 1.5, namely 1.10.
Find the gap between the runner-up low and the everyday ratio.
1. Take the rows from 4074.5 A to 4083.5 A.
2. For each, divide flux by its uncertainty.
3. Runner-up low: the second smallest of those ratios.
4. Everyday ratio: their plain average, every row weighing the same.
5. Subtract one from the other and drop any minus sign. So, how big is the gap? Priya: 1.07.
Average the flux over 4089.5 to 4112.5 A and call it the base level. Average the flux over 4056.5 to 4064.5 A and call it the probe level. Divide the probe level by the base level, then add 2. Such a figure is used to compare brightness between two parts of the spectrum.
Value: 2.83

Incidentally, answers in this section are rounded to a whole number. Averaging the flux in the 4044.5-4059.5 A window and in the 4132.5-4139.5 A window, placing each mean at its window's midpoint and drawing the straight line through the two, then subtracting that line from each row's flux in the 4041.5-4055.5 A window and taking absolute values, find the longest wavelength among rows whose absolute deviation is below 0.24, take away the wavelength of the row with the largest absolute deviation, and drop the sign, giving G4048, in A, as 9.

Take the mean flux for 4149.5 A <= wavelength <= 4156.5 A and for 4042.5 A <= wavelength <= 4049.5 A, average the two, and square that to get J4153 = 2.35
